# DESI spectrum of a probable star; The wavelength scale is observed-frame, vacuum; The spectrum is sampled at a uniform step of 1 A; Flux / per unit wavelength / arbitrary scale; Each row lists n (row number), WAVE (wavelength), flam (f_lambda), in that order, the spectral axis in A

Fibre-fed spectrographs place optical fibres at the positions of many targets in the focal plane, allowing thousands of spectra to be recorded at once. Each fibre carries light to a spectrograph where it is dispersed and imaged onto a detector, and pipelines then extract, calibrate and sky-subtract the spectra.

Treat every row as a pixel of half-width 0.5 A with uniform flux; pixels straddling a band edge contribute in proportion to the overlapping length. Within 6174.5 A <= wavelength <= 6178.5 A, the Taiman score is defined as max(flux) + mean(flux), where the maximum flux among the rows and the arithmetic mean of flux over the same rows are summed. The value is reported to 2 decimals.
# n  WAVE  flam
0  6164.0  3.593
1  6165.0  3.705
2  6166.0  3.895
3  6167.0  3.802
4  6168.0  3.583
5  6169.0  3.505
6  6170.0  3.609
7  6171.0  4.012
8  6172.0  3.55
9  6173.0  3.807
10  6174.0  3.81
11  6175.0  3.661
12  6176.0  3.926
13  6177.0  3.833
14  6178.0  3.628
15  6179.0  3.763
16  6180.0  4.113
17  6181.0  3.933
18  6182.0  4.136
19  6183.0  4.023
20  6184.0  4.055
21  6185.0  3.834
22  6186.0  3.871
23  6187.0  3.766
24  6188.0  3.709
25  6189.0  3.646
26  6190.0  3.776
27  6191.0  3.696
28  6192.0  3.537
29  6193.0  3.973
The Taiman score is 7.69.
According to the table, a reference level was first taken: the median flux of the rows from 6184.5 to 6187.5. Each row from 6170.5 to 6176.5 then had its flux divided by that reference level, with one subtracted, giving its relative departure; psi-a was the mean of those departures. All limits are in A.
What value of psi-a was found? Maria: -0.010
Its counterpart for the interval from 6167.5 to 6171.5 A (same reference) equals -0.041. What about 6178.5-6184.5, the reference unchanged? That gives 0.044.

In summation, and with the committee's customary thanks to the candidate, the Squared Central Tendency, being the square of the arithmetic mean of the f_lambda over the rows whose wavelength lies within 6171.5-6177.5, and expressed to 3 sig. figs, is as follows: 14.2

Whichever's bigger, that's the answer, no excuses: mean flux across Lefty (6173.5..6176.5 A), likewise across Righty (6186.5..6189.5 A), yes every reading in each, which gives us 3.80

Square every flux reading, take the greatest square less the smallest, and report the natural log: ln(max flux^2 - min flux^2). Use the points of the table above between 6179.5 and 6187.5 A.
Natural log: 1.1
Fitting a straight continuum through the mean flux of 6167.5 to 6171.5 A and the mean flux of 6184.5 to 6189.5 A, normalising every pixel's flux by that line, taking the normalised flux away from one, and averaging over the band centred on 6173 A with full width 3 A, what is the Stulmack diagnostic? -0.01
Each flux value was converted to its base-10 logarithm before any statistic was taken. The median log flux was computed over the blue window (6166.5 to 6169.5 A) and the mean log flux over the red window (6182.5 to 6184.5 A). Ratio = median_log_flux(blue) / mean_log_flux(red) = 0.914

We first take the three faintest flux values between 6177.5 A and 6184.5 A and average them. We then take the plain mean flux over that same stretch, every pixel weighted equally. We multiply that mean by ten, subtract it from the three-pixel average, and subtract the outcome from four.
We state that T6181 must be 39.7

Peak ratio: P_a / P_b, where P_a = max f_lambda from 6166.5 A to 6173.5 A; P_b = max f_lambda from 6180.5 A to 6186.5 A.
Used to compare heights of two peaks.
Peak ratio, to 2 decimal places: 0.97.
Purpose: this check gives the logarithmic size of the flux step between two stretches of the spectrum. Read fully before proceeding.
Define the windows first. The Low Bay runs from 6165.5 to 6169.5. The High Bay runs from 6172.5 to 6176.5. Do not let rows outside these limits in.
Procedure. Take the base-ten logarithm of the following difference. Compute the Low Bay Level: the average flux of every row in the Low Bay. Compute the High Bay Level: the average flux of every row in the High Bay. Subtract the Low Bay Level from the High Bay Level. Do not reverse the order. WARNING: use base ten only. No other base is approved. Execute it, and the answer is -1.0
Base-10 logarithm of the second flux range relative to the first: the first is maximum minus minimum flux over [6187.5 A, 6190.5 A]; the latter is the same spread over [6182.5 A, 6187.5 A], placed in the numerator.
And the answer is 0.35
